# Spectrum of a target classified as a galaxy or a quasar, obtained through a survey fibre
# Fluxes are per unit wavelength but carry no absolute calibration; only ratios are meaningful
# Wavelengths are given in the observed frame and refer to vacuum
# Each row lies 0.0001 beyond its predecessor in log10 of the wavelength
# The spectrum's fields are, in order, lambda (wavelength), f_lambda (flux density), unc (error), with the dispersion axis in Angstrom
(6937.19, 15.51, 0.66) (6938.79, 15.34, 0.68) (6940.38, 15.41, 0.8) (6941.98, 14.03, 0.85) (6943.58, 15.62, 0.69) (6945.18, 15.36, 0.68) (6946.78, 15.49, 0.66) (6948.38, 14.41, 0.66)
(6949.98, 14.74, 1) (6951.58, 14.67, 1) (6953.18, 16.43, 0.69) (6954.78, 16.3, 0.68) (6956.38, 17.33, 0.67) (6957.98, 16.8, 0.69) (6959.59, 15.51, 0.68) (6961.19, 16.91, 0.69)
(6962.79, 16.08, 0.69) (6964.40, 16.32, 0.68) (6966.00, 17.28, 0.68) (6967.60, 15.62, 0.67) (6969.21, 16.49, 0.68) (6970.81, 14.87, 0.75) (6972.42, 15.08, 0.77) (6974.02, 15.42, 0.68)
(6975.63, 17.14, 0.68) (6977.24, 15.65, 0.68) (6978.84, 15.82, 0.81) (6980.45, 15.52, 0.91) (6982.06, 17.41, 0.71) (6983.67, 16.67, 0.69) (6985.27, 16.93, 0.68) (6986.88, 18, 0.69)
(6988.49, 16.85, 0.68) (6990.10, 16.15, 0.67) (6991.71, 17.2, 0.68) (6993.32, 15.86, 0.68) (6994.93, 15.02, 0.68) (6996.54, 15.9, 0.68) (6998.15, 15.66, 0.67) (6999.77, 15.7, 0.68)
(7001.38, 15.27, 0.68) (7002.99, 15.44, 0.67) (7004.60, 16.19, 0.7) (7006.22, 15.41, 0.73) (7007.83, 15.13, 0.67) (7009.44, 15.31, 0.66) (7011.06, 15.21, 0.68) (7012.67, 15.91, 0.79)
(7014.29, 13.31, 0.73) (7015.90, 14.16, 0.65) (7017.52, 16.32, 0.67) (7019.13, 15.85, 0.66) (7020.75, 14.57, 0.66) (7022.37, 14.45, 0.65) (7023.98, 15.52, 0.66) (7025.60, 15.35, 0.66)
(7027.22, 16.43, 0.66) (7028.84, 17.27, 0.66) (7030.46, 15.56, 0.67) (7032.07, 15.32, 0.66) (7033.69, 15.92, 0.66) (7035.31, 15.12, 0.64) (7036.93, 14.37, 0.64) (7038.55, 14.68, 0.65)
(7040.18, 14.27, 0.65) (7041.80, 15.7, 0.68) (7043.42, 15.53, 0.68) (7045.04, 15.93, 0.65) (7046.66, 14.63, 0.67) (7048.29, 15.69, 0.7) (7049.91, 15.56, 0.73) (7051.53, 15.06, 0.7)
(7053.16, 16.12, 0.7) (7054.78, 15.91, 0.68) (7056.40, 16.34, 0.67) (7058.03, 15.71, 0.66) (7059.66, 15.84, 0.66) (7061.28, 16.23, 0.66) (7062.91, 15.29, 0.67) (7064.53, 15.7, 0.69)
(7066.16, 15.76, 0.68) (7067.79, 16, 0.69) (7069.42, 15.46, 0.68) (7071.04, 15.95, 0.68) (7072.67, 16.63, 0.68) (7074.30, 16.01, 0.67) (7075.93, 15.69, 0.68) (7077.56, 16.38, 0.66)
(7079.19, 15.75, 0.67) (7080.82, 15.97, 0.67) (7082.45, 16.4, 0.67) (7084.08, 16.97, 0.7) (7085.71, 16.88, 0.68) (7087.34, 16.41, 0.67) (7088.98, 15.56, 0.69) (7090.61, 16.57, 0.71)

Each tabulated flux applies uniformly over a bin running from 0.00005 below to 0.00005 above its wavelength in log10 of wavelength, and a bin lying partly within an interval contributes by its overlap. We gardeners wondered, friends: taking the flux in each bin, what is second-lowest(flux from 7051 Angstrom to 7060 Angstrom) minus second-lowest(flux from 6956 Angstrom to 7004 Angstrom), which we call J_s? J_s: 0.7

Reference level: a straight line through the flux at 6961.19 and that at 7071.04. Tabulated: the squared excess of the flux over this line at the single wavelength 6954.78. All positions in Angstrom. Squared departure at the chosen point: 0.44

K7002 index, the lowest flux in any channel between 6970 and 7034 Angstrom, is 13.31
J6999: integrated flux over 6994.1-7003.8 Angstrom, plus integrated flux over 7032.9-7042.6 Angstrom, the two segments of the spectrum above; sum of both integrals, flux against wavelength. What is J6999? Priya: 296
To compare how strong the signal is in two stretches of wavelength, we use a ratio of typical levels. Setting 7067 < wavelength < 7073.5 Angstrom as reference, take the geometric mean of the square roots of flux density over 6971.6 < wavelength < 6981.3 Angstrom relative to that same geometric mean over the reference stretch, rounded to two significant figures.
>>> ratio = 0.99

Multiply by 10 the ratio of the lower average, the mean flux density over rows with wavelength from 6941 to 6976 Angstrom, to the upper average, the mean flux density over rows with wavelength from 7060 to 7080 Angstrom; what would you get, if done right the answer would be 9.9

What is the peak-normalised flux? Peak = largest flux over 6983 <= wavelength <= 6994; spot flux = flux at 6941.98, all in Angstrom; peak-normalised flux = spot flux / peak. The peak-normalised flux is 0.78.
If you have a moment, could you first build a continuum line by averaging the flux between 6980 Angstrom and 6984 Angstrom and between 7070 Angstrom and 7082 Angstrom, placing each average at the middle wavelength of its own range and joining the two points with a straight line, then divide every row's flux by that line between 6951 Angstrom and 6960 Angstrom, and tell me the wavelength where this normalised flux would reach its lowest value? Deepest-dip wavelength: 6951.58 Angstrom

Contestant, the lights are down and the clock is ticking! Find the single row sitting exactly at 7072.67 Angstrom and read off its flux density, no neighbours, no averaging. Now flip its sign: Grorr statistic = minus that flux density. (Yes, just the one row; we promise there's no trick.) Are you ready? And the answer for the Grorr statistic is -16.6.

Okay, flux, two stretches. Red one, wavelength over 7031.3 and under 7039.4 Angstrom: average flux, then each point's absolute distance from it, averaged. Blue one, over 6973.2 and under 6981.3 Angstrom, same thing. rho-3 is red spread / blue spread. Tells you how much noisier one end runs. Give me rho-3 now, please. 0.91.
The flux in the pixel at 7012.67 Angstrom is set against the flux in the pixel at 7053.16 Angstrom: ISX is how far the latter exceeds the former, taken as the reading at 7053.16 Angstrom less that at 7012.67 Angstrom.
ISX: 0.2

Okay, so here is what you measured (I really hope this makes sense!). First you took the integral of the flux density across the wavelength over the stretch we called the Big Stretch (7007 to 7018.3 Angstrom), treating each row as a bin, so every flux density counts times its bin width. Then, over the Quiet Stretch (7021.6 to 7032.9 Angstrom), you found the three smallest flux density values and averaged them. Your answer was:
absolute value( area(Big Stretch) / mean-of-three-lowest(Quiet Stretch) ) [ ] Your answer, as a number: 11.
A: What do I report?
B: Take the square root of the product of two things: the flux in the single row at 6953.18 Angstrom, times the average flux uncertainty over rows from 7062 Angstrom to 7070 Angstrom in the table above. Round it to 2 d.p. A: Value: 3.35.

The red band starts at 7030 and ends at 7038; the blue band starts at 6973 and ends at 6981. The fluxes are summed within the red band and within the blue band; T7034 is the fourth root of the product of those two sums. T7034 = 8.83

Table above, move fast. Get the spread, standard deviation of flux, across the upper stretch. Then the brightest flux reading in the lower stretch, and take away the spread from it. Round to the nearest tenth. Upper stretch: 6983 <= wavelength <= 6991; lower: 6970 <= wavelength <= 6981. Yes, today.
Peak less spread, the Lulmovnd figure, 16.5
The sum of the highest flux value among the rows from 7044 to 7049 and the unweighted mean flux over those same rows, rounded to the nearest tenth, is 31.3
